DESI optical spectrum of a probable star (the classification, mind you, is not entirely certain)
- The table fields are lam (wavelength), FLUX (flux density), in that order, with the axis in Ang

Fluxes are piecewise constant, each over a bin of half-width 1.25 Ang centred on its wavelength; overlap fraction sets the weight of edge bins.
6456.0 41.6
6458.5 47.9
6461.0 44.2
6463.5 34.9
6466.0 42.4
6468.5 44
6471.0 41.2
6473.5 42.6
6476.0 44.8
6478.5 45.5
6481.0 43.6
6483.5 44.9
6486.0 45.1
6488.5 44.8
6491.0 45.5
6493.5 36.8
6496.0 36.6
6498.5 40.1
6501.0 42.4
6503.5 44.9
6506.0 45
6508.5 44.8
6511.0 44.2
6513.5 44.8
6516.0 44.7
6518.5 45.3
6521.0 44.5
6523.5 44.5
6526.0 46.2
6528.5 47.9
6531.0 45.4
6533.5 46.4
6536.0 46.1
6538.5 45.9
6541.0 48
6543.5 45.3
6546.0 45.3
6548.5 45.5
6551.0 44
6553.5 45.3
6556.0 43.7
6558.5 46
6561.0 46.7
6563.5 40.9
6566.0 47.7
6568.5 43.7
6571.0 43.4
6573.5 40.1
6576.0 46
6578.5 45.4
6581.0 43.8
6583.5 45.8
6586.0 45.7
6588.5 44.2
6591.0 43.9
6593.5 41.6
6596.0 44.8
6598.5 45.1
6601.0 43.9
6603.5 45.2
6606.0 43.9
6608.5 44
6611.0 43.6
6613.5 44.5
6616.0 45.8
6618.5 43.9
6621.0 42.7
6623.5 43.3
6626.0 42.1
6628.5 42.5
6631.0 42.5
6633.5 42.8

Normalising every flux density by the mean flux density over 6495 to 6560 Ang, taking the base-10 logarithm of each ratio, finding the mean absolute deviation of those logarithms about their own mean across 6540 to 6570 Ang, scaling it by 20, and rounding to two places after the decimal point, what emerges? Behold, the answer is 0.27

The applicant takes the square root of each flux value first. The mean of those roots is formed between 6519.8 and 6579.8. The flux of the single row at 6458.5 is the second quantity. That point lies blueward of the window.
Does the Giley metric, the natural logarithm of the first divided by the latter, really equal -1.96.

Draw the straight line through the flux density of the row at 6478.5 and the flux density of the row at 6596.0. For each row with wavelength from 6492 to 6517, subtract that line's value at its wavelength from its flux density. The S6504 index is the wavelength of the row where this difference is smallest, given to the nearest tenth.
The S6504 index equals 6496.0 Ang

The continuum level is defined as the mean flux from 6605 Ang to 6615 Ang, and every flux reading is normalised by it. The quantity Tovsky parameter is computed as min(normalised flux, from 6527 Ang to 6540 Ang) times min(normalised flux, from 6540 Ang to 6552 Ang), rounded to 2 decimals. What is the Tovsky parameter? 1.03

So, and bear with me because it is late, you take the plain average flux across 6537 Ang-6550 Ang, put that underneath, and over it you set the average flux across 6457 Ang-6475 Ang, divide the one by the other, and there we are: 0.92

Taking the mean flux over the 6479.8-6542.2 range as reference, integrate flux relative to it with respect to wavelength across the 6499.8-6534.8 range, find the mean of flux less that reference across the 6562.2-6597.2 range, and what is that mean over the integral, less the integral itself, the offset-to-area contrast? -35.59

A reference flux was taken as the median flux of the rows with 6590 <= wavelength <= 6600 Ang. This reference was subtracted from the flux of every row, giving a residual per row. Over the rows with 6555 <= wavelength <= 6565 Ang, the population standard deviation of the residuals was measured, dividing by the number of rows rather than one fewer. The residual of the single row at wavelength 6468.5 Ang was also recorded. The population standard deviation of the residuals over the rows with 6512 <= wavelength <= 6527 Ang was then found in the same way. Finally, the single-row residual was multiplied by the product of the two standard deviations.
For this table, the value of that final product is 0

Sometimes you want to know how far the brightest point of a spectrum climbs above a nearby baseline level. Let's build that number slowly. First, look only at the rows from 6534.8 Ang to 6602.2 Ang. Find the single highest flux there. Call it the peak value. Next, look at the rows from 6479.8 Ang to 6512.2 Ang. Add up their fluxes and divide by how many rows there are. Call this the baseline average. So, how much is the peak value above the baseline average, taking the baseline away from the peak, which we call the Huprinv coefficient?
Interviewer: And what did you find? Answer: 5.0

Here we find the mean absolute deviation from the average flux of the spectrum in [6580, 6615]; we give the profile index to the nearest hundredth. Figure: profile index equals 0.77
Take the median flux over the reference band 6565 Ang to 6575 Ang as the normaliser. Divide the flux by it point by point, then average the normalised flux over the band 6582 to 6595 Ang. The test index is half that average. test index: 0.508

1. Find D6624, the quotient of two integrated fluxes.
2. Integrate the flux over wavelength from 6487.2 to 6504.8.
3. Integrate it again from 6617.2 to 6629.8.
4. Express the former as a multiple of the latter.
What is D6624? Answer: 1.4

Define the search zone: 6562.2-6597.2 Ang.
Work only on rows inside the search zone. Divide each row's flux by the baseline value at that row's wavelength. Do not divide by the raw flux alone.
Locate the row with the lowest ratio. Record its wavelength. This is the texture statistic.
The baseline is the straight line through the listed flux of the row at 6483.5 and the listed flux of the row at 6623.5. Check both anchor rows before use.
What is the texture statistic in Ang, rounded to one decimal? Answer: 6573.5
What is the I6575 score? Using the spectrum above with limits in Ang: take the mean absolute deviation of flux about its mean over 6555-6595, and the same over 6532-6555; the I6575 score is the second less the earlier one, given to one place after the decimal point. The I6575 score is -0.9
